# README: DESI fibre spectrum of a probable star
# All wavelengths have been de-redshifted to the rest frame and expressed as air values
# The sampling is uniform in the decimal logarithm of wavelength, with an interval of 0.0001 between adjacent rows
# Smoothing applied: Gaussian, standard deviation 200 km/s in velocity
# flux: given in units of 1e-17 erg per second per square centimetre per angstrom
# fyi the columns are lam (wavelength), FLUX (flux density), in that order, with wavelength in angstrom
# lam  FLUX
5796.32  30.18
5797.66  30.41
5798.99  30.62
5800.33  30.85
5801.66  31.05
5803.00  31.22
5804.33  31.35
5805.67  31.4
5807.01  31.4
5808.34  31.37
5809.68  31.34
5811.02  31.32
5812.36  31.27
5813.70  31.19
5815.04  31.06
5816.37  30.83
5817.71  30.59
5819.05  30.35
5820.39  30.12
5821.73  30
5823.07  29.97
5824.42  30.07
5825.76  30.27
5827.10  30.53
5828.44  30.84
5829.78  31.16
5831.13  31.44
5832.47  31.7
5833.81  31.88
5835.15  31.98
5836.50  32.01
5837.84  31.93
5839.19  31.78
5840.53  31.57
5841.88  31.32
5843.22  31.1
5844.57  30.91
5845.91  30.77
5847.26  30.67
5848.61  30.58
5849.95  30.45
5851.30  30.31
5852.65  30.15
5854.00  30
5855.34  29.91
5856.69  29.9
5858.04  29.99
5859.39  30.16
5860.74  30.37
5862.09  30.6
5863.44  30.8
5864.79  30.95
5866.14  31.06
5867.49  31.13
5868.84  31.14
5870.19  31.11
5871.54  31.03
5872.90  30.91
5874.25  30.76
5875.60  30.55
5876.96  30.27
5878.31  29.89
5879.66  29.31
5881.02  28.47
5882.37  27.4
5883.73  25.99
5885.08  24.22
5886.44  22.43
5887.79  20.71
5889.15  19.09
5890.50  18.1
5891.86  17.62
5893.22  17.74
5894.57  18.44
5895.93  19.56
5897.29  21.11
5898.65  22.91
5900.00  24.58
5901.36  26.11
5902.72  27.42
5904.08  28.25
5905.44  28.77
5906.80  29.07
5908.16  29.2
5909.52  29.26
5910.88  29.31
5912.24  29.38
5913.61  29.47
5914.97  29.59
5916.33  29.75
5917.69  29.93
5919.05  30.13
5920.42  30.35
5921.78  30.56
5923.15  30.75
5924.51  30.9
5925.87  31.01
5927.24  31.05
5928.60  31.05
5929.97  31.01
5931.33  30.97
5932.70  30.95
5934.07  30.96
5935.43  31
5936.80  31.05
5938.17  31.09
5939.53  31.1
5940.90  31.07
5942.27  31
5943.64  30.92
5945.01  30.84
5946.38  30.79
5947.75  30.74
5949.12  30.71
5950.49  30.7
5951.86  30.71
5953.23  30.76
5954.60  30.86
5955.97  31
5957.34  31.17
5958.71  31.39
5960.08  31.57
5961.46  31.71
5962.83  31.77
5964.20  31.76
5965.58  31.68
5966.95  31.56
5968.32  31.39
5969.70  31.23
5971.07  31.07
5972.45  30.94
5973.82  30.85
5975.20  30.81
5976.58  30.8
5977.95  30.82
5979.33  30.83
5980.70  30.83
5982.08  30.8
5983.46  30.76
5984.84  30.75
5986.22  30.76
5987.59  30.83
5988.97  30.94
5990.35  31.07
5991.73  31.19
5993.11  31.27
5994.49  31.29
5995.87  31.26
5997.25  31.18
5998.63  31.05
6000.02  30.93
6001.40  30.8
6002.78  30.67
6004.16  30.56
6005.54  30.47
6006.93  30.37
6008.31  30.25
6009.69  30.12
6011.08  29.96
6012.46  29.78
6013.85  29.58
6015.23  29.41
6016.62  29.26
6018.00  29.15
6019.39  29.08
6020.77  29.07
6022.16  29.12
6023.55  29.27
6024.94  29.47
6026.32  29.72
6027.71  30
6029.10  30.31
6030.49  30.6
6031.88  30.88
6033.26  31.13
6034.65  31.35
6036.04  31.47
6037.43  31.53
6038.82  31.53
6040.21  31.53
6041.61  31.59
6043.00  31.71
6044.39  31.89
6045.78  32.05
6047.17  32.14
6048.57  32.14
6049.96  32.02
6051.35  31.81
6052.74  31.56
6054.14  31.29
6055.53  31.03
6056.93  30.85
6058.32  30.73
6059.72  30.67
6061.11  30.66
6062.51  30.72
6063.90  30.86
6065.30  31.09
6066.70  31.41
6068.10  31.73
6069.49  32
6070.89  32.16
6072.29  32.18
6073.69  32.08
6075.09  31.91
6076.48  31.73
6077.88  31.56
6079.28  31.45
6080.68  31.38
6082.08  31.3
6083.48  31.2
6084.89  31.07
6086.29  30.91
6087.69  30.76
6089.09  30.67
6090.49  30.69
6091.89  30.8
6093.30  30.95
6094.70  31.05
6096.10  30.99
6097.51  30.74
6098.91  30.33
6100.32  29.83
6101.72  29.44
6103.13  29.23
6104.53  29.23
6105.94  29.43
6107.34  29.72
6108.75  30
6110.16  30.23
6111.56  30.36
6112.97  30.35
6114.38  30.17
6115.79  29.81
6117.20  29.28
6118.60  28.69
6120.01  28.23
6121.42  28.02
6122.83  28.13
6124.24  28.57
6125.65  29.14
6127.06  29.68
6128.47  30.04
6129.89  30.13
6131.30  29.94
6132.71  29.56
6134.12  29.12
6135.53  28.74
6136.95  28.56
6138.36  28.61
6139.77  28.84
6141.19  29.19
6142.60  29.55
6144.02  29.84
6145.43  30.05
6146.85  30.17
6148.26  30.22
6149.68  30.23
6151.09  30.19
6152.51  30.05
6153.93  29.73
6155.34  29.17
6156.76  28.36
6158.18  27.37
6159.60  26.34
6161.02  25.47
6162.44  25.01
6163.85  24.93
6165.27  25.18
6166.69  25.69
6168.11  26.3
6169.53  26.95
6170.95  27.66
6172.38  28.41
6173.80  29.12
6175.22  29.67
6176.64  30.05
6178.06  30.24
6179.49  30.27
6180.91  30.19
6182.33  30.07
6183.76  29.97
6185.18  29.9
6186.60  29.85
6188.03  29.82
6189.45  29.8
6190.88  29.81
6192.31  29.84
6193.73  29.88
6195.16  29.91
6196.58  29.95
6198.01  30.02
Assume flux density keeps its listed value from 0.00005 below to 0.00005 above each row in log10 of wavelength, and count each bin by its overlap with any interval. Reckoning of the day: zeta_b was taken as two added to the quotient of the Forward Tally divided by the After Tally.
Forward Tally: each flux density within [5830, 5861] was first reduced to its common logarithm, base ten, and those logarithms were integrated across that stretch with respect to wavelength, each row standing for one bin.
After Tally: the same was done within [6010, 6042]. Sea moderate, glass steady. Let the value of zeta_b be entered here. 2.98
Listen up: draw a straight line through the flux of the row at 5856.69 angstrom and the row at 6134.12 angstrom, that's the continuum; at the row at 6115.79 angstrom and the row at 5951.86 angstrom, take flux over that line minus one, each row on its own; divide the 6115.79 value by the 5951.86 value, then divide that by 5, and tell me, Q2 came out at 0.12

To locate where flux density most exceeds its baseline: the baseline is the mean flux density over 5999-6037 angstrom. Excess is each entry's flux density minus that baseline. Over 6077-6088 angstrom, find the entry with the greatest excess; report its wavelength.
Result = 6077.88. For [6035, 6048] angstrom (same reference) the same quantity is 6047.17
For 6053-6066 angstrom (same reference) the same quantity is 6054.14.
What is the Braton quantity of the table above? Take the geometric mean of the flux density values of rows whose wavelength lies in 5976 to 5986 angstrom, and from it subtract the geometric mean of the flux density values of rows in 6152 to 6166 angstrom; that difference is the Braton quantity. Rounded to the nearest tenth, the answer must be 3.7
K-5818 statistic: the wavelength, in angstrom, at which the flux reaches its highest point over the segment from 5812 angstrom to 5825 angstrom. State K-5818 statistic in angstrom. 5812.36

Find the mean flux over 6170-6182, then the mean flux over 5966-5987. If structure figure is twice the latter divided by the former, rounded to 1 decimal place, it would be 2.1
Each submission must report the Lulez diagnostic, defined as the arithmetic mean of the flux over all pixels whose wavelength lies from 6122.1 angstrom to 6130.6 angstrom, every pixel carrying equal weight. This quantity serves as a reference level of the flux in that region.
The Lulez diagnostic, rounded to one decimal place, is 29.3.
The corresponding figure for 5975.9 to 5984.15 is 30.8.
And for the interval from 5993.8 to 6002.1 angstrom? 31.1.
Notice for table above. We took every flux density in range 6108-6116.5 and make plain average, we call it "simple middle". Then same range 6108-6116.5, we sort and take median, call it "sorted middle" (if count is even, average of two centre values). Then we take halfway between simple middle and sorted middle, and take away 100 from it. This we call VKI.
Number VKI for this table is -70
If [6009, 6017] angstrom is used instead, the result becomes -70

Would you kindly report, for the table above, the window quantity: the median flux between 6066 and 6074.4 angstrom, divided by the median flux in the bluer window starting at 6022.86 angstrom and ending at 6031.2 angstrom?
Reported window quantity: 1.07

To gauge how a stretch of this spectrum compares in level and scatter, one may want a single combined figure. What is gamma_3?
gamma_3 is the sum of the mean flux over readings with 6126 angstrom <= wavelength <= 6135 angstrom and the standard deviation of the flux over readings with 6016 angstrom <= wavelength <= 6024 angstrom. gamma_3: 29.8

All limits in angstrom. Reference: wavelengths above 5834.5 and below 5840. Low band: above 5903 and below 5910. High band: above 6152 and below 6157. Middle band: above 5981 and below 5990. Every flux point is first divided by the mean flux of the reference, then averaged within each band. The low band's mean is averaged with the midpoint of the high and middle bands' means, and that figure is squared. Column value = 0.85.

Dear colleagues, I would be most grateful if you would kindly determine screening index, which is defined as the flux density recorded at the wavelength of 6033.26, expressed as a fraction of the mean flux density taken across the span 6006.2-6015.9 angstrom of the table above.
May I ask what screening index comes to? 1.04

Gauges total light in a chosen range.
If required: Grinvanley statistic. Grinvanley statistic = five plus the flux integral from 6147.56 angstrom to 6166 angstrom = 519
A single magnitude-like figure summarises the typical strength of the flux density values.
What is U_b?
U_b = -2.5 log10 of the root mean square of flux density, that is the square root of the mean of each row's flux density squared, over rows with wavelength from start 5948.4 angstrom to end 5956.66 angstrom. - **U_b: -3.72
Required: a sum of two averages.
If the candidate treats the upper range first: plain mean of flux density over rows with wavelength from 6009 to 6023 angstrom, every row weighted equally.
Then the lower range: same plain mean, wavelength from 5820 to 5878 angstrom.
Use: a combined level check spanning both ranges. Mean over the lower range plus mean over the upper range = 60.2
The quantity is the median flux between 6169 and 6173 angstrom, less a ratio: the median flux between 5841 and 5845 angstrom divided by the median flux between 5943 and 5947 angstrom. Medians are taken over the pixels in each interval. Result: 26.7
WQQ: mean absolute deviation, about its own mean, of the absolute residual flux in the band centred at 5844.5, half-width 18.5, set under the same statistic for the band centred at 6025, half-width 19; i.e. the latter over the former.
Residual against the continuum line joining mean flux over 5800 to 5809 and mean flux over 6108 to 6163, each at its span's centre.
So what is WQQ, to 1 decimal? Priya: 2.1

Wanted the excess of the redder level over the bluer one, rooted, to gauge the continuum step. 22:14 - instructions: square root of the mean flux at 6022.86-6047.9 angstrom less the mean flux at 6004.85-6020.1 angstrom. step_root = 1.1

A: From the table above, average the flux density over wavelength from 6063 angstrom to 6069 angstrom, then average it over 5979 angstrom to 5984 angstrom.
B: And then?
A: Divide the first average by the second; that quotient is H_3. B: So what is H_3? 1.02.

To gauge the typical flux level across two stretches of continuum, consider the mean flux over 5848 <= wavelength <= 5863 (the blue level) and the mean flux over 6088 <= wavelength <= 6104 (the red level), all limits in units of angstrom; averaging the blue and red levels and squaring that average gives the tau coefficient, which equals 920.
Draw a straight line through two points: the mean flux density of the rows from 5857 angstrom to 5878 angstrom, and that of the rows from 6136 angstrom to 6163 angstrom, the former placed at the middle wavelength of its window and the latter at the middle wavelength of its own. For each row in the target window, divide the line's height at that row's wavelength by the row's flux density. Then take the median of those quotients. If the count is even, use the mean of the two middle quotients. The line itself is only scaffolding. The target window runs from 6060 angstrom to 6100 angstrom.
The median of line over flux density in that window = 0.94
